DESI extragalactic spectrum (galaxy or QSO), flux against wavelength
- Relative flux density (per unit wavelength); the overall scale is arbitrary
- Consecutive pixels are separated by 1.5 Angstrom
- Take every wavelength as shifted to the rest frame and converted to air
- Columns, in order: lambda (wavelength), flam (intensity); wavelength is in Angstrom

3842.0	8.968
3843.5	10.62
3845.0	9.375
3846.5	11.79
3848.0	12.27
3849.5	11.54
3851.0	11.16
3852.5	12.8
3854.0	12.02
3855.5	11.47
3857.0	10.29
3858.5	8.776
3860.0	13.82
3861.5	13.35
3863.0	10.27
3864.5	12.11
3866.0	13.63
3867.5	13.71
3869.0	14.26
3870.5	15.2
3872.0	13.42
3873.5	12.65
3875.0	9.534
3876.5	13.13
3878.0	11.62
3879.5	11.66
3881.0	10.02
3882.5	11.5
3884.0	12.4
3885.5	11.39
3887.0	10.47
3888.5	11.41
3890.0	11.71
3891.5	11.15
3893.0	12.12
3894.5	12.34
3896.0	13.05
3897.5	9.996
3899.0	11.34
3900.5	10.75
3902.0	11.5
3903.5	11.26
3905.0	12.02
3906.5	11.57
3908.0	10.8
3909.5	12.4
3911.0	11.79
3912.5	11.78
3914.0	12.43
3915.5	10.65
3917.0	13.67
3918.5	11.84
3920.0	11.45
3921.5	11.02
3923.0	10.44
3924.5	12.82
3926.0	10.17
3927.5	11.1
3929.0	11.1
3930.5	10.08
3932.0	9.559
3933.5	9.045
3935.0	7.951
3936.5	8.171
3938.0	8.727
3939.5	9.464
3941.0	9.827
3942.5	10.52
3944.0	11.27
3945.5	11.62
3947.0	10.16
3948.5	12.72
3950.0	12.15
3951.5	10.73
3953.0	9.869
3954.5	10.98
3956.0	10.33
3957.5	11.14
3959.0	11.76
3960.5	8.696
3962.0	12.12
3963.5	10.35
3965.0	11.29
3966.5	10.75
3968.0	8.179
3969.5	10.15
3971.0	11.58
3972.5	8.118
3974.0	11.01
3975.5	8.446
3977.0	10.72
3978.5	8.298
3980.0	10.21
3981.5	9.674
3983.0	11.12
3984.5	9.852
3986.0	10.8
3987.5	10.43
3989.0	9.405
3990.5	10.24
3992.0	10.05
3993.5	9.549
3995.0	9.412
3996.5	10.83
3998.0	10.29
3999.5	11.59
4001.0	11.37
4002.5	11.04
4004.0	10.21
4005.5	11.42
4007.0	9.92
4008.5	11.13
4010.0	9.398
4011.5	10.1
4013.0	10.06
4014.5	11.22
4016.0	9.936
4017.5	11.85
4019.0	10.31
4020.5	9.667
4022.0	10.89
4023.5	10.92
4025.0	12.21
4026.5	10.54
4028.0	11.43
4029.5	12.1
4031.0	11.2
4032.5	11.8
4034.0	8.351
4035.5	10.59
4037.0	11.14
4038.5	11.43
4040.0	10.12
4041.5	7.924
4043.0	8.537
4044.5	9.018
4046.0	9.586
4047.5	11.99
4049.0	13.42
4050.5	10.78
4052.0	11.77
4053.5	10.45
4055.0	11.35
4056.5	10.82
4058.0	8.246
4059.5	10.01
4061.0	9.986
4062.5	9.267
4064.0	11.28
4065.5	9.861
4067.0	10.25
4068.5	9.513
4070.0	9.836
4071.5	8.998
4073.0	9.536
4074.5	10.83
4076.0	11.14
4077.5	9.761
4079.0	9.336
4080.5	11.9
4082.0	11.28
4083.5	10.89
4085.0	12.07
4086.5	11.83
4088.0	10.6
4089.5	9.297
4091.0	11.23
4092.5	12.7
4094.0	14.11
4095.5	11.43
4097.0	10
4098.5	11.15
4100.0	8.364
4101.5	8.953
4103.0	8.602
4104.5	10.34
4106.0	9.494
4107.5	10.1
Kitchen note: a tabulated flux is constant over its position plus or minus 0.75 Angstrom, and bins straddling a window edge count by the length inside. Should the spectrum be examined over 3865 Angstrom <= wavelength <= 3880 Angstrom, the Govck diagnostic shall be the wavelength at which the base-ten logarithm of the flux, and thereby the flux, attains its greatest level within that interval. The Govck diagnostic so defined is 3870.5 Angstrom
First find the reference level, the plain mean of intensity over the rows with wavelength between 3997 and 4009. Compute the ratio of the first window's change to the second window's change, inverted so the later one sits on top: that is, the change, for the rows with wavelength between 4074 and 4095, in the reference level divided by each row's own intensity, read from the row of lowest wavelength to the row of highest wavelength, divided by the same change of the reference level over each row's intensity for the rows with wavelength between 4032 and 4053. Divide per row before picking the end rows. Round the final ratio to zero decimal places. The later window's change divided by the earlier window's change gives -99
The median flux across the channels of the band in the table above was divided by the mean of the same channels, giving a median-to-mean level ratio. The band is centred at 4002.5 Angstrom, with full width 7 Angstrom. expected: 1.02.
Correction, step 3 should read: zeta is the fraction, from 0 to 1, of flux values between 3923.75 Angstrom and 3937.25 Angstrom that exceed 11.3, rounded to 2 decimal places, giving 0.11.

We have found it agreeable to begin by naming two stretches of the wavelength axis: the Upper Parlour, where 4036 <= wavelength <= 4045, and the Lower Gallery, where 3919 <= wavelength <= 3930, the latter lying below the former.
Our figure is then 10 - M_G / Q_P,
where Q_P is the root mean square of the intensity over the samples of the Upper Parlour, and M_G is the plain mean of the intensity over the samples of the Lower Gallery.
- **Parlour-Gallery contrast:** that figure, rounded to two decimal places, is 8.86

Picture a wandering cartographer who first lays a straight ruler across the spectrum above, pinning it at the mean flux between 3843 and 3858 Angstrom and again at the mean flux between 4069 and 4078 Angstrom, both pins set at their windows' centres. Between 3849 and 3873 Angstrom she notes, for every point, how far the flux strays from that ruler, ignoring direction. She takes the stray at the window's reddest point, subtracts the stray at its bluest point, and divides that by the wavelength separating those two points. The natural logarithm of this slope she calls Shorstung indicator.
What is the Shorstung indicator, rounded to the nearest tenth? -2.4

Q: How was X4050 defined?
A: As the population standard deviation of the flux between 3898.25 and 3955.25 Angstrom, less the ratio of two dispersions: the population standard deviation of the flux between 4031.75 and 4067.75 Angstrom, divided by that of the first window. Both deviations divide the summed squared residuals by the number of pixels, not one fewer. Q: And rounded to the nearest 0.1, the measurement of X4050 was 0.2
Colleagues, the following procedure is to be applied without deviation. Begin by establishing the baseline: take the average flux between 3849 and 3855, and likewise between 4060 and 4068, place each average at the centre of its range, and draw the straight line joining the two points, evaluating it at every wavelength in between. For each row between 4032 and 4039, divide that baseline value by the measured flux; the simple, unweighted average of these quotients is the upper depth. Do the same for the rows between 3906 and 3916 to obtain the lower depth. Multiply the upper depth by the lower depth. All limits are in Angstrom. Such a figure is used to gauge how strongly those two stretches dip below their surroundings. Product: 0.97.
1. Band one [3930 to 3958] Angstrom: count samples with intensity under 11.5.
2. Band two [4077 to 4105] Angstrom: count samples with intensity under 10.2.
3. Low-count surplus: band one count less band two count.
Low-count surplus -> 9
